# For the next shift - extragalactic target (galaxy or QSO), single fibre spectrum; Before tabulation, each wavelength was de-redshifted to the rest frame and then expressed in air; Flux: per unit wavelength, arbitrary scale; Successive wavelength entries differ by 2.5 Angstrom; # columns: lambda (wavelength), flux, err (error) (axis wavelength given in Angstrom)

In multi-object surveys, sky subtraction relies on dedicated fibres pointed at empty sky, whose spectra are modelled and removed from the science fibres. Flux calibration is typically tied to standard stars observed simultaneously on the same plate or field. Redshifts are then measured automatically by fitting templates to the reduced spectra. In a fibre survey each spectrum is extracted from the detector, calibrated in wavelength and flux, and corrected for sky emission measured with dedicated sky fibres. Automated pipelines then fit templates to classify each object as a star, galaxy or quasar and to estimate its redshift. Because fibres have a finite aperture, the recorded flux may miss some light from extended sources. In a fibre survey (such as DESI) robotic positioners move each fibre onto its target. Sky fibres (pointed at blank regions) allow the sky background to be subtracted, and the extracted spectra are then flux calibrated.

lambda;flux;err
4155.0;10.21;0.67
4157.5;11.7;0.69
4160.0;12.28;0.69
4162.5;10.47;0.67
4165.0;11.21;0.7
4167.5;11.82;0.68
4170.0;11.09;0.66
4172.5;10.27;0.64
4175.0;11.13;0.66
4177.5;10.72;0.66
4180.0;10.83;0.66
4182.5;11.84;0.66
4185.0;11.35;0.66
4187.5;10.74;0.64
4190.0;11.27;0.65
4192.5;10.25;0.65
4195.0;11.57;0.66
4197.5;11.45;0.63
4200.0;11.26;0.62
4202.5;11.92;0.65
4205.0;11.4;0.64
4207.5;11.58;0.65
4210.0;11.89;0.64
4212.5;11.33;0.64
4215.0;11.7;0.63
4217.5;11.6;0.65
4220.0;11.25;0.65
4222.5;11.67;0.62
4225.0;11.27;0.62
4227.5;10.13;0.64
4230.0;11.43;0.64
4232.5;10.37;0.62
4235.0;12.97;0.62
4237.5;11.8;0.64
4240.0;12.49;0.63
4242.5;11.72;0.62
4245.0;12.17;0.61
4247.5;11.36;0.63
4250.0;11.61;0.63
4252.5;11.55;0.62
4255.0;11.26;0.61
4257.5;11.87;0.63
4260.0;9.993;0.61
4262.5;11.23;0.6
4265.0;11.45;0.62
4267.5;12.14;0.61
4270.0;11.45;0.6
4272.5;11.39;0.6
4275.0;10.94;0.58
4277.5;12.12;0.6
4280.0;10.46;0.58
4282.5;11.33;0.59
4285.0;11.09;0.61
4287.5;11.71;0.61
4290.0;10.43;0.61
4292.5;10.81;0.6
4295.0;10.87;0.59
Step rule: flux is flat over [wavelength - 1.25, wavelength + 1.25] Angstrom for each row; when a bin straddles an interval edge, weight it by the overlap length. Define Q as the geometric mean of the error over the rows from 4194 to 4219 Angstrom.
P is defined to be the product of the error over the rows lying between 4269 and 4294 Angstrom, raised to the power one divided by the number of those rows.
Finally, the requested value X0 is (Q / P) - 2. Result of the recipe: -0.93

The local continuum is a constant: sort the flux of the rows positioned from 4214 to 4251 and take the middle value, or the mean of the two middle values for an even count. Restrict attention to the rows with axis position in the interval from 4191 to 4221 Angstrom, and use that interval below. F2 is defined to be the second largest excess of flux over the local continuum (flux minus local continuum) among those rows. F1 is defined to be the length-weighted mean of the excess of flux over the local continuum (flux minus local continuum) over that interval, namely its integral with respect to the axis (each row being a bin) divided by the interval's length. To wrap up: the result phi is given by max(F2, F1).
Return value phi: 0.28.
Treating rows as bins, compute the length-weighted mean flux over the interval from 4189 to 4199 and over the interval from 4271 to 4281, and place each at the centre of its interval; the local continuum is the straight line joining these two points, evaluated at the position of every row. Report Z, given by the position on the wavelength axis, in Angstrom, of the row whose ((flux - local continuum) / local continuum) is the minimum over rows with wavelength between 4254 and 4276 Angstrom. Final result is 4260.0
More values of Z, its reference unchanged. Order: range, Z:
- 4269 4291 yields 4290.0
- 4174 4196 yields 4192.5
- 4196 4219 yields 4200.0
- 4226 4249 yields 4227.5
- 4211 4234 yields 4227.5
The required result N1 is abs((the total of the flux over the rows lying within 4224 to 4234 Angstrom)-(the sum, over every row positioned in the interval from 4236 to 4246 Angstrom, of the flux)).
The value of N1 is 4.98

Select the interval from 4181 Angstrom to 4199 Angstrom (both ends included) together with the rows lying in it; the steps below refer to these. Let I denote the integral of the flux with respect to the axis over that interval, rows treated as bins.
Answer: 202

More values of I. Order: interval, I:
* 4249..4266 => 192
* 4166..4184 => 200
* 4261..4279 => 207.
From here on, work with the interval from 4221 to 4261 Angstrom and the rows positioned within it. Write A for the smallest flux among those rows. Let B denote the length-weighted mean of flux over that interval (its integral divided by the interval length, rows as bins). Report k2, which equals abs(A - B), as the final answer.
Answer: 1.5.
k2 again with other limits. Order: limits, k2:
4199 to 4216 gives 0.3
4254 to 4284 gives 1.3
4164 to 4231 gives 1.1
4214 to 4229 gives 1.1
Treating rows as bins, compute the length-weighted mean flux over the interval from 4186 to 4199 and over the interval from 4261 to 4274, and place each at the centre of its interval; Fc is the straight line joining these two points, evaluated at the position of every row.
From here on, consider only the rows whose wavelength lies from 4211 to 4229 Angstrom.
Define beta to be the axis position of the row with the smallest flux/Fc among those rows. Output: 4227.5 Angstrom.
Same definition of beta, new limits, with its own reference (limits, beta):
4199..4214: 4212.5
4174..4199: 4192.5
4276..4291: 4290.0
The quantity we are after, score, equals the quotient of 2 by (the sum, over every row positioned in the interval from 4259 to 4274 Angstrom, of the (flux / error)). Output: 0.018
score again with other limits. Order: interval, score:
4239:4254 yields 0.018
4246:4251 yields 0.055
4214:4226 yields 0.022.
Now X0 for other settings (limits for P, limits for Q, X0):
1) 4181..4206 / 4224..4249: -1.03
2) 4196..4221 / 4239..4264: -1.03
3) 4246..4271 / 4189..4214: -0.96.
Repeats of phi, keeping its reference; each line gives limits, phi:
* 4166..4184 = 0.21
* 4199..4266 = 0.88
